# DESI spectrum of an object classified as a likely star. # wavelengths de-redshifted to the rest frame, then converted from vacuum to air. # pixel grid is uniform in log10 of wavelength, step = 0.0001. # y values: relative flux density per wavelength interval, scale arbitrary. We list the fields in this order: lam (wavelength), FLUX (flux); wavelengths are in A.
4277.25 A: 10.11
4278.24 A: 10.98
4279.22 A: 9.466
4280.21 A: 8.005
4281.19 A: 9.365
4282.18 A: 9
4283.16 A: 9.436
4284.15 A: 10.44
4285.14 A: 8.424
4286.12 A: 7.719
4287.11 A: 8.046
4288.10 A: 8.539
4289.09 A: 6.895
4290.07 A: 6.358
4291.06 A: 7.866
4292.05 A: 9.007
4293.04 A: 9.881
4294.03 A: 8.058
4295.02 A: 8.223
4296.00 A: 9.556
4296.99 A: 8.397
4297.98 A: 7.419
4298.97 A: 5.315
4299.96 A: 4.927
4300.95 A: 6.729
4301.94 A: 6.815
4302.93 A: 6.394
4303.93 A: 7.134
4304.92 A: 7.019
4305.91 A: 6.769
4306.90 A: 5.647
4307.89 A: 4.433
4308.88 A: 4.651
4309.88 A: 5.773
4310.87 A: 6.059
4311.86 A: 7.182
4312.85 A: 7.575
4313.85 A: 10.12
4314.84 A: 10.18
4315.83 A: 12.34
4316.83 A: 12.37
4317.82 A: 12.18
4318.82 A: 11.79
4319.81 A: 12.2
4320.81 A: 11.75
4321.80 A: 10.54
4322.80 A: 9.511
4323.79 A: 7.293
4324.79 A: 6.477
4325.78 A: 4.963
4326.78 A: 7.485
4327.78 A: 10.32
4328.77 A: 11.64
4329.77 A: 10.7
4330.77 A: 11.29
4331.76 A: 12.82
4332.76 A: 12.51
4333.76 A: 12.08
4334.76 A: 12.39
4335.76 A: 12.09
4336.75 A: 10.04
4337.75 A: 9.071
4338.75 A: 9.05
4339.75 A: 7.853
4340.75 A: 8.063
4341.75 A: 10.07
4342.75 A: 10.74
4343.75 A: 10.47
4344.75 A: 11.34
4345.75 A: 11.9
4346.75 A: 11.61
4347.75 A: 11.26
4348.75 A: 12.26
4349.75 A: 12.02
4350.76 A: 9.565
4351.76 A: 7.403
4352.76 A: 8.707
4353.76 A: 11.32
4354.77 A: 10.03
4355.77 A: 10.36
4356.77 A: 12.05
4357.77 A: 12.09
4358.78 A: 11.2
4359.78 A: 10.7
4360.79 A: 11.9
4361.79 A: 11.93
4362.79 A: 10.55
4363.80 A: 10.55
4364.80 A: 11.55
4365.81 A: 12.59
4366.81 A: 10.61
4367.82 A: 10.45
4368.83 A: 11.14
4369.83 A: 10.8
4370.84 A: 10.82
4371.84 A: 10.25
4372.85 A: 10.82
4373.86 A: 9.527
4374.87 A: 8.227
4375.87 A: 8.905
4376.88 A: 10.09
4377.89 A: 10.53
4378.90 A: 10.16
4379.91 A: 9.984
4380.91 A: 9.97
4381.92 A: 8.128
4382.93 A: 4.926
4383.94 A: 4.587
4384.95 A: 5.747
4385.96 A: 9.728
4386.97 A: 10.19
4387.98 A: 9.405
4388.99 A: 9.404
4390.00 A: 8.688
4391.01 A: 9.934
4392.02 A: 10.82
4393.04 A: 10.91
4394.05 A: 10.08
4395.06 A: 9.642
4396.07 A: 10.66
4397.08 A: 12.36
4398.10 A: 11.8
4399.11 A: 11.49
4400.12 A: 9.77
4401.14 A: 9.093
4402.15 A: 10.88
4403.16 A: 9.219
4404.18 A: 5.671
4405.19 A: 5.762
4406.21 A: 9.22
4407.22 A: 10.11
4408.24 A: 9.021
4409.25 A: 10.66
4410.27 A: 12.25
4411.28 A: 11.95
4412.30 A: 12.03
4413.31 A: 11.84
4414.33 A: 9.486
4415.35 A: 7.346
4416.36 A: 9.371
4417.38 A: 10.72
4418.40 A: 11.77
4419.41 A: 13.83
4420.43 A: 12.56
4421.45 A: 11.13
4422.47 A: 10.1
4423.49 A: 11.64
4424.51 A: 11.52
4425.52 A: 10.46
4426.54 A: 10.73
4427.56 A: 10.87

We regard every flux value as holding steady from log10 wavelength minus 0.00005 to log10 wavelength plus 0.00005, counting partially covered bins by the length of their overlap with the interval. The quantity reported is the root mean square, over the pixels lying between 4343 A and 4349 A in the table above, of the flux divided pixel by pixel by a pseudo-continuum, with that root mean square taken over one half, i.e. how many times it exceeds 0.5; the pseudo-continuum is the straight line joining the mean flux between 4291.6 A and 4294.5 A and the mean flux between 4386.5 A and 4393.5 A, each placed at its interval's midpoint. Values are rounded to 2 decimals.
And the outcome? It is 2.42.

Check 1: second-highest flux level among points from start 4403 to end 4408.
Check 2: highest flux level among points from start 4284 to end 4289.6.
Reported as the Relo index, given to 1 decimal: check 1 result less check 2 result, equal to -1.2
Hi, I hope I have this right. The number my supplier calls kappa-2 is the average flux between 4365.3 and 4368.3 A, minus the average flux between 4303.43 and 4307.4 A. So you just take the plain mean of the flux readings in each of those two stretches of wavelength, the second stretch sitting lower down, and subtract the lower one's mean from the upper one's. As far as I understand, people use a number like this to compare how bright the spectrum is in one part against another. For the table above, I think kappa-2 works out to 4.6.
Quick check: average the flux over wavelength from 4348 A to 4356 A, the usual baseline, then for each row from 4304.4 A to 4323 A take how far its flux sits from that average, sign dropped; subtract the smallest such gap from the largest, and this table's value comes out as 5.7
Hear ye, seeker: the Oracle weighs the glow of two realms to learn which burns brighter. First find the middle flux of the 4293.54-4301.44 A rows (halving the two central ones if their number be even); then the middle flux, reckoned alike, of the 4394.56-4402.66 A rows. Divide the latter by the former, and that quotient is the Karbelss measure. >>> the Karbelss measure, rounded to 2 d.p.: 1.39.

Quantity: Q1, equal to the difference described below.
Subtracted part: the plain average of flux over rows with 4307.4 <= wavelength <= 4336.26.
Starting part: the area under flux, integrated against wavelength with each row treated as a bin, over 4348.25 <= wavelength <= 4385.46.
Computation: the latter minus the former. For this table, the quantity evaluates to 365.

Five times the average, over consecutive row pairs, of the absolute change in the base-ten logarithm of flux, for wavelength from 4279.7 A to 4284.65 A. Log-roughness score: 0.19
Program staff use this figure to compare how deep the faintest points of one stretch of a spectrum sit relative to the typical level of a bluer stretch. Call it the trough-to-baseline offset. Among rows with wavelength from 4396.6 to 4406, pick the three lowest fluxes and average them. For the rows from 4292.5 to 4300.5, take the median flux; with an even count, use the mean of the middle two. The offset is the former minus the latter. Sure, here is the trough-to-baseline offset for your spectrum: -1.3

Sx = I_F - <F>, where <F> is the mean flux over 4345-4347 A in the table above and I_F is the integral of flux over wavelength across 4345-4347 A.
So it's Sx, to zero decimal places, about 12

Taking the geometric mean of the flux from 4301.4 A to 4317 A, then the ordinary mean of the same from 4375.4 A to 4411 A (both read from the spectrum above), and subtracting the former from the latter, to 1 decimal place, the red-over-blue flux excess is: 2.2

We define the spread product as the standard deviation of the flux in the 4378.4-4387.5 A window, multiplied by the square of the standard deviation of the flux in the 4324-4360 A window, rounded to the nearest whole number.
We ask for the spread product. 8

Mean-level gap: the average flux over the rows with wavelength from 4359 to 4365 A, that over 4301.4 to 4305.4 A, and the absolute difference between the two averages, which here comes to 4.4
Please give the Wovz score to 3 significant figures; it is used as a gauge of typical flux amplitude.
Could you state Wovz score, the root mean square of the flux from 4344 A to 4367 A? 11.1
